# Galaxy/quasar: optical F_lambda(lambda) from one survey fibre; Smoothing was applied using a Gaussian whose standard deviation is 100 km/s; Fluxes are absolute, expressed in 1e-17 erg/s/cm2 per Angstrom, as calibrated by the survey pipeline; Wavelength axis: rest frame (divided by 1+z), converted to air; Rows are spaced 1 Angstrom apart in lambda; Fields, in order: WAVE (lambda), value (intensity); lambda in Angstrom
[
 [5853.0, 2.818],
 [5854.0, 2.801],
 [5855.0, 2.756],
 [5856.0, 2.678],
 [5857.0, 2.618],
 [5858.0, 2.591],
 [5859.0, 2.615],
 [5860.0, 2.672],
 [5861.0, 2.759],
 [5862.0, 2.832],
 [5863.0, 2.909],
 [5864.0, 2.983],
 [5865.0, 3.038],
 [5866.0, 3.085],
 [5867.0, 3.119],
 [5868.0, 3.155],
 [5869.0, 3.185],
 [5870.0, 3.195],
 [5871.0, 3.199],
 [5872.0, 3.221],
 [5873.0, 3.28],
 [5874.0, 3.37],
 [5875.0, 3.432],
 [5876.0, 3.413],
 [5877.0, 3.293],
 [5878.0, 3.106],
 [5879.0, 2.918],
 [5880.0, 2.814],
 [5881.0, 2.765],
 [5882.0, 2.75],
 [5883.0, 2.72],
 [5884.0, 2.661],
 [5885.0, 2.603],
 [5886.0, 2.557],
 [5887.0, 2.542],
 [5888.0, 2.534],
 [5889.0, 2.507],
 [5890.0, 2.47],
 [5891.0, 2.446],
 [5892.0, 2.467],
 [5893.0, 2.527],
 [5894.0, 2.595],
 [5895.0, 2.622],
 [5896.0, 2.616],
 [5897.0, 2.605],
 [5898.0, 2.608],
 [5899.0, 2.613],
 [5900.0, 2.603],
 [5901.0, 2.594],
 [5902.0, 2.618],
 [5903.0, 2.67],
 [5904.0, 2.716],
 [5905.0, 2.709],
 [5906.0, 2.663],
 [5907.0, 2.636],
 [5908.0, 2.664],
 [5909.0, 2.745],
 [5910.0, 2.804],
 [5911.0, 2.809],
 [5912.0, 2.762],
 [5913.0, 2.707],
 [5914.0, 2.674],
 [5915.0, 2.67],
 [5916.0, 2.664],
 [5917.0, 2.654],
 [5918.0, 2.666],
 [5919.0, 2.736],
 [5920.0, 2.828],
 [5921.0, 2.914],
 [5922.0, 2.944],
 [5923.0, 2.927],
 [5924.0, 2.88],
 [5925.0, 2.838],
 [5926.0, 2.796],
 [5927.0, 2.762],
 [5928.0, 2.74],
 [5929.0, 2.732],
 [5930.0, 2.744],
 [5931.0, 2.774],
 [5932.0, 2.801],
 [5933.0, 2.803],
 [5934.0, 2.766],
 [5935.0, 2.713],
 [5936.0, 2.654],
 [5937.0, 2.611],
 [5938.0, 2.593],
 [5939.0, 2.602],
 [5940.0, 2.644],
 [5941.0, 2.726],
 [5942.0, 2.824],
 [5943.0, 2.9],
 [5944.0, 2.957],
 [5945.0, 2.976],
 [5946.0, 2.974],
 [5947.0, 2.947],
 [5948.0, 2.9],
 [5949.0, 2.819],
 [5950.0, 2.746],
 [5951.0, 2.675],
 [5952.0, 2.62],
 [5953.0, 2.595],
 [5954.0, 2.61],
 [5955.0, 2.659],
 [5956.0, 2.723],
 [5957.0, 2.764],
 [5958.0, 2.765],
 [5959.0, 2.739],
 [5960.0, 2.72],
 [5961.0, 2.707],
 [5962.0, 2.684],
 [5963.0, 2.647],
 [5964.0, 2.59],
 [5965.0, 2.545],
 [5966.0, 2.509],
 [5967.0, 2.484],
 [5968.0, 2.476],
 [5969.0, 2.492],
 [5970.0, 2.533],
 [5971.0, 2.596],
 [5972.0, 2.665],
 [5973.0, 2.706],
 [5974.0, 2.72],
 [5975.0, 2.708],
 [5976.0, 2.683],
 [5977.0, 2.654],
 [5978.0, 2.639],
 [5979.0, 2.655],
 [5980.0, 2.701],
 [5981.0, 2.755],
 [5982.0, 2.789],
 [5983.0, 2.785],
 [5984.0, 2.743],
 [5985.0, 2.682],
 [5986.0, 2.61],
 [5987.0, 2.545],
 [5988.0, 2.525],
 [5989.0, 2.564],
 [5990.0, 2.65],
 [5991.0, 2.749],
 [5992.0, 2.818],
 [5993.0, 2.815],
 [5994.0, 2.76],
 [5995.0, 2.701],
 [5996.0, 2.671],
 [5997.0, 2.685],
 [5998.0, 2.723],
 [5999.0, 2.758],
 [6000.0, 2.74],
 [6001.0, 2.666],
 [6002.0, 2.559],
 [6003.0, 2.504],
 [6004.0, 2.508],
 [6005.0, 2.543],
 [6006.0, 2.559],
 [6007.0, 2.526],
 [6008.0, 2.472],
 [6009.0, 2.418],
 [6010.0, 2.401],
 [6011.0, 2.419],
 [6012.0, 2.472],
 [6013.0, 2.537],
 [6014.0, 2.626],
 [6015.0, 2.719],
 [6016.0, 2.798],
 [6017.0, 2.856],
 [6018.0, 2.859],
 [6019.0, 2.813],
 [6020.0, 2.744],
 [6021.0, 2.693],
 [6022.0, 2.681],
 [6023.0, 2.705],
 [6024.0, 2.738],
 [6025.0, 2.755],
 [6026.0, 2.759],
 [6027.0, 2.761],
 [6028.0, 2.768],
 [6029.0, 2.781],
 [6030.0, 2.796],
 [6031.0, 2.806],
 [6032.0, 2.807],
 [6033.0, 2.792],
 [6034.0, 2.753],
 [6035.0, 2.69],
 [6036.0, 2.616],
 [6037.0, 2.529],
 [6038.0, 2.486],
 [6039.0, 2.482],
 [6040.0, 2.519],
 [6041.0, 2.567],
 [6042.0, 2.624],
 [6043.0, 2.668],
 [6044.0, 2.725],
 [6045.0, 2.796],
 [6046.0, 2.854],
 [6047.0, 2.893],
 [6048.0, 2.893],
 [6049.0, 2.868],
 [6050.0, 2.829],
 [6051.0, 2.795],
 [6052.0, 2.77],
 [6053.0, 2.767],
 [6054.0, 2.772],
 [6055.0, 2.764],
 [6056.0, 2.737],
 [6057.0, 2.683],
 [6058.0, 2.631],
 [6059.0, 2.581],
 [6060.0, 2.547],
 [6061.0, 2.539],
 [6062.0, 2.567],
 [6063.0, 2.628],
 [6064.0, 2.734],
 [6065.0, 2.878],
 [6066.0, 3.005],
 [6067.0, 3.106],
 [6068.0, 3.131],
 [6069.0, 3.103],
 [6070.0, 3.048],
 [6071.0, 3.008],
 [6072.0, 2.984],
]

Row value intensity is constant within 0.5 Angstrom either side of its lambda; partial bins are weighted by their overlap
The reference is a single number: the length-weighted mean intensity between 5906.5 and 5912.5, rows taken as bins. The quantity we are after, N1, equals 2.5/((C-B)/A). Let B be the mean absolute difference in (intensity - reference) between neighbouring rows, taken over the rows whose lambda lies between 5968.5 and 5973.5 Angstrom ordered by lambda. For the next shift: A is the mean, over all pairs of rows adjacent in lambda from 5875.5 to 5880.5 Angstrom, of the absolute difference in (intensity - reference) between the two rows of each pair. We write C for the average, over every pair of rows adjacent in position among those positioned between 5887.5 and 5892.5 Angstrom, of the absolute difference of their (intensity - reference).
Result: -14.3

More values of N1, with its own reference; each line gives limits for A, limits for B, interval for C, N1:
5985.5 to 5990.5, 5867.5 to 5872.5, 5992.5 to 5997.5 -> 5.7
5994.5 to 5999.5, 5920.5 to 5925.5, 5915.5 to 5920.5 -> 6.1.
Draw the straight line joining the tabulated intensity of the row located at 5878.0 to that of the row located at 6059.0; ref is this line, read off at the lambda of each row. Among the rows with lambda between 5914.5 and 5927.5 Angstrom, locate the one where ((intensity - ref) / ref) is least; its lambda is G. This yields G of 5917.0 Angstrom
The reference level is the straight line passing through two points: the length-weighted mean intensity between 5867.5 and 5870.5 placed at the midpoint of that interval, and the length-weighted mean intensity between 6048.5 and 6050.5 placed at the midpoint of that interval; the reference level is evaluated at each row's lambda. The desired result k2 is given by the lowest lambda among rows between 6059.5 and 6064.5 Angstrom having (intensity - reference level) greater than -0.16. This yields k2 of 6064.0 Angstrom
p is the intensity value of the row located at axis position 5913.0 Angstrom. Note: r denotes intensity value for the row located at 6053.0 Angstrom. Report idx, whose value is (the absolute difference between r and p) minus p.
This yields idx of -2.65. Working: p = 2.707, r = 2.767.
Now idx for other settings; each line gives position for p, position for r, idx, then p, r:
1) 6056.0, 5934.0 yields -2.71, 2.737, 2.766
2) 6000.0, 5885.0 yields -2.60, 2.74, 2.603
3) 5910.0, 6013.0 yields -2.54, 2.804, 2.537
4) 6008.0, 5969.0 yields -2.45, 2.472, 2.492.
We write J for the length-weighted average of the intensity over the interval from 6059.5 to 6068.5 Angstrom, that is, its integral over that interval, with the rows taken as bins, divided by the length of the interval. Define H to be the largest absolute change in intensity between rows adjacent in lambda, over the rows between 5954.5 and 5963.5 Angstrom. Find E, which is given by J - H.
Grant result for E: 2.73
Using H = 0.064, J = 2.79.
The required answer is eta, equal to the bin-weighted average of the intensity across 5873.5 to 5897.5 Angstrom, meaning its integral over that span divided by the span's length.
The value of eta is 2.76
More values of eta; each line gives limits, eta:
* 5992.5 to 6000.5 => 2.73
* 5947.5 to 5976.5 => 2.66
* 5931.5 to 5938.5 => 2.71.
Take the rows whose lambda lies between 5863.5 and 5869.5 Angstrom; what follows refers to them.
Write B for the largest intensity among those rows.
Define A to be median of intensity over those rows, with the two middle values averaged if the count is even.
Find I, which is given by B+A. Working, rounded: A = 3.10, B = 3.185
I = 6.29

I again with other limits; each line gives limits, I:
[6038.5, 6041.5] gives 5.09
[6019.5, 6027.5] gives 5.50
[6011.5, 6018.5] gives 5.58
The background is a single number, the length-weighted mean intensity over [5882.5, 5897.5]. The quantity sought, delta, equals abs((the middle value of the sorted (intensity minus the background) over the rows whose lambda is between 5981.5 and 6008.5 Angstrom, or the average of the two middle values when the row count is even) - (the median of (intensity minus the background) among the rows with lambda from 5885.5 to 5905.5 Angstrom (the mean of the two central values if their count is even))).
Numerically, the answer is 0.07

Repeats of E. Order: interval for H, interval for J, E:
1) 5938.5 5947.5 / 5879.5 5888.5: 2.56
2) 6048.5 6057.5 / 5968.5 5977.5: 2.59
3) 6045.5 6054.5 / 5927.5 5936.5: 2.71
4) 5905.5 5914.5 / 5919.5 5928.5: 2.77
